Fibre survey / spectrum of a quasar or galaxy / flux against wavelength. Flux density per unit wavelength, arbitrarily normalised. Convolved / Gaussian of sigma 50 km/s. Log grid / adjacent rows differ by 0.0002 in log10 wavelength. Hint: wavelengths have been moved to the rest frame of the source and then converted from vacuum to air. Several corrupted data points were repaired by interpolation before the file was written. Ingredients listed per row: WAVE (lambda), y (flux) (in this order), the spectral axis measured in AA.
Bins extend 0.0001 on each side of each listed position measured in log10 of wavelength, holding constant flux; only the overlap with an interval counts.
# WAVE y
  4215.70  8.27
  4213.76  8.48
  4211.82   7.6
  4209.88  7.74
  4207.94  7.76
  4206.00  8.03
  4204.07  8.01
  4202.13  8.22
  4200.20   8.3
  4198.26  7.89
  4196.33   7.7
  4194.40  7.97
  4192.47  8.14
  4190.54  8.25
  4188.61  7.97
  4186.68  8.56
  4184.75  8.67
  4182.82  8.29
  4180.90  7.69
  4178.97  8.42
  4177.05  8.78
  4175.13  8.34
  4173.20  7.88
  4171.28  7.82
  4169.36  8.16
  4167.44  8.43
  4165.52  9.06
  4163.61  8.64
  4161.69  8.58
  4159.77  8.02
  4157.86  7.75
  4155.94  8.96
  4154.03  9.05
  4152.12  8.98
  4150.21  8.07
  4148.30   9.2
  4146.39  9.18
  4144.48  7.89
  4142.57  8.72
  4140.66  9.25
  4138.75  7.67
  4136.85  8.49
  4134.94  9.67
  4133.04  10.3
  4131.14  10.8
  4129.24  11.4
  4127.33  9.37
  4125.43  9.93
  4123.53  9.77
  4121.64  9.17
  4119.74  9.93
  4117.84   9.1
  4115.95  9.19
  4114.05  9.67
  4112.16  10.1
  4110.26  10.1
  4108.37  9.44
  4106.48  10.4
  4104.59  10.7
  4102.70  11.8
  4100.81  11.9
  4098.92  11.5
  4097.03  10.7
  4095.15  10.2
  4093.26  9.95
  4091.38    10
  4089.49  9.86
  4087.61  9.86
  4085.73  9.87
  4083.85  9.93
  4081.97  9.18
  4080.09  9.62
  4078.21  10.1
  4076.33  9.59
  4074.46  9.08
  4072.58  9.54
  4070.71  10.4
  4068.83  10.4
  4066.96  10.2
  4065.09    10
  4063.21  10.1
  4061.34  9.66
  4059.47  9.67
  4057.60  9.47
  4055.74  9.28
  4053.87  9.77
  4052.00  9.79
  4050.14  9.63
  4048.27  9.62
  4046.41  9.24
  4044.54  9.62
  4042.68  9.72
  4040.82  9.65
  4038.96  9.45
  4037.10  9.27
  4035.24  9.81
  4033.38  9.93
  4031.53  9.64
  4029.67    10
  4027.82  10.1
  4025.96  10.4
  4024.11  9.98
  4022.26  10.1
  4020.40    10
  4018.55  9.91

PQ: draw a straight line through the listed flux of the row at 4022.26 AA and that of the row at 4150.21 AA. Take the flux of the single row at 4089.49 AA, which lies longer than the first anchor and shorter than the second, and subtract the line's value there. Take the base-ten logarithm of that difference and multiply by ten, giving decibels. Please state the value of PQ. -1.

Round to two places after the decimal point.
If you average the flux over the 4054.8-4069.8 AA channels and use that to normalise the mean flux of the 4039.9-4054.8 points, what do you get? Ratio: 0.98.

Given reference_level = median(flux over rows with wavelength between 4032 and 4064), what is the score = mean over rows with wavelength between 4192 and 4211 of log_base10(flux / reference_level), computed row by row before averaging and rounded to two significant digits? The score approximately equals -0.083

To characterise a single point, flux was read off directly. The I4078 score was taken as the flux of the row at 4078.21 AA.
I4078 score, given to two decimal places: 10.10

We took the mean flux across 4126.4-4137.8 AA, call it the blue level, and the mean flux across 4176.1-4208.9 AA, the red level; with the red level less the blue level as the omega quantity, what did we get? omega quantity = -1.8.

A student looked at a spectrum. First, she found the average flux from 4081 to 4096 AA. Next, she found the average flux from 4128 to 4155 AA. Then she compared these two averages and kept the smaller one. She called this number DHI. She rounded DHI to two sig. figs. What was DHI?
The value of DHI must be 9.2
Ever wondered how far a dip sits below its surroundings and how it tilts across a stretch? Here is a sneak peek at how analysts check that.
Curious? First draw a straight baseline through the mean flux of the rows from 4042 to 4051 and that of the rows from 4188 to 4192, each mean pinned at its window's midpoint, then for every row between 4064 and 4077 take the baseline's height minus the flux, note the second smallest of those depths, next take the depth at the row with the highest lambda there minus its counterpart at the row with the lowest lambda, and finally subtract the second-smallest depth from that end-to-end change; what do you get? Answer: 1.4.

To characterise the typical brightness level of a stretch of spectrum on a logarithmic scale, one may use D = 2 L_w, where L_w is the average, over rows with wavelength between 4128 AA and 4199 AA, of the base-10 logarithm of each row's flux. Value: 1.87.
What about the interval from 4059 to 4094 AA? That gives 1.99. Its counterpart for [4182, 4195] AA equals 1.83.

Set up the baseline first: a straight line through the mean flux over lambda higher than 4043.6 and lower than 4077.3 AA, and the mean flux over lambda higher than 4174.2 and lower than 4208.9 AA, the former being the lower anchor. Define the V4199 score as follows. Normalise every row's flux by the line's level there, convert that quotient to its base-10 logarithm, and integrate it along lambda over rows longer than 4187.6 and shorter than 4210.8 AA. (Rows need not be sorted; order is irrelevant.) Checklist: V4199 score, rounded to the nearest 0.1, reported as -0.1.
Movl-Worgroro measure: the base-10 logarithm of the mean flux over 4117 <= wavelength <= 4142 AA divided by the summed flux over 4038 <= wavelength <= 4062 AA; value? -1.11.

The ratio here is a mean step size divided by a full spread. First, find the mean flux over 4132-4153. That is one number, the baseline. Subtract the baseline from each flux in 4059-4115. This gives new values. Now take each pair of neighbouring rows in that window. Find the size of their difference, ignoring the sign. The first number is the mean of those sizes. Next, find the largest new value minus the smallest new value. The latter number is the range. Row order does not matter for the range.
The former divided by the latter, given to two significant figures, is 0.13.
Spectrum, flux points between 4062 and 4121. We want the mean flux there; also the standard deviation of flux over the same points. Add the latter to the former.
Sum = 10.8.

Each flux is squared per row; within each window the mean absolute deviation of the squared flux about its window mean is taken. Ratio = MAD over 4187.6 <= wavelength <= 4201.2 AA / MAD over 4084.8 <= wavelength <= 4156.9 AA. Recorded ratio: 0.2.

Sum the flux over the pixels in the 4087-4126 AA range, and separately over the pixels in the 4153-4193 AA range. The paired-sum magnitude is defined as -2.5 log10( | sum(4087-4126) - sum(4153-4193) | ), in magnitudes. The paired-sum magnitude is -3.9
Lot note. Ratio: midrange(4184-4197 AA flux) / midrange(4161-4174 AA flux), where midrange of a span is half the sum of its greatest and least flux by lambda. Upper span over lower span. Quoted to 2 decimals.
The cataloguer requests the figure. 0.97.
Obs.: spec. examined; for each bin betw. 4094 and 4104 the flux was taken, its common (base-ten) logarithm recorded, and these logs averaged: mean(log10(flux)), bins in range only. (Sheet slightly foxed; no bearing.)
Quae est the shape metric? 1.05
